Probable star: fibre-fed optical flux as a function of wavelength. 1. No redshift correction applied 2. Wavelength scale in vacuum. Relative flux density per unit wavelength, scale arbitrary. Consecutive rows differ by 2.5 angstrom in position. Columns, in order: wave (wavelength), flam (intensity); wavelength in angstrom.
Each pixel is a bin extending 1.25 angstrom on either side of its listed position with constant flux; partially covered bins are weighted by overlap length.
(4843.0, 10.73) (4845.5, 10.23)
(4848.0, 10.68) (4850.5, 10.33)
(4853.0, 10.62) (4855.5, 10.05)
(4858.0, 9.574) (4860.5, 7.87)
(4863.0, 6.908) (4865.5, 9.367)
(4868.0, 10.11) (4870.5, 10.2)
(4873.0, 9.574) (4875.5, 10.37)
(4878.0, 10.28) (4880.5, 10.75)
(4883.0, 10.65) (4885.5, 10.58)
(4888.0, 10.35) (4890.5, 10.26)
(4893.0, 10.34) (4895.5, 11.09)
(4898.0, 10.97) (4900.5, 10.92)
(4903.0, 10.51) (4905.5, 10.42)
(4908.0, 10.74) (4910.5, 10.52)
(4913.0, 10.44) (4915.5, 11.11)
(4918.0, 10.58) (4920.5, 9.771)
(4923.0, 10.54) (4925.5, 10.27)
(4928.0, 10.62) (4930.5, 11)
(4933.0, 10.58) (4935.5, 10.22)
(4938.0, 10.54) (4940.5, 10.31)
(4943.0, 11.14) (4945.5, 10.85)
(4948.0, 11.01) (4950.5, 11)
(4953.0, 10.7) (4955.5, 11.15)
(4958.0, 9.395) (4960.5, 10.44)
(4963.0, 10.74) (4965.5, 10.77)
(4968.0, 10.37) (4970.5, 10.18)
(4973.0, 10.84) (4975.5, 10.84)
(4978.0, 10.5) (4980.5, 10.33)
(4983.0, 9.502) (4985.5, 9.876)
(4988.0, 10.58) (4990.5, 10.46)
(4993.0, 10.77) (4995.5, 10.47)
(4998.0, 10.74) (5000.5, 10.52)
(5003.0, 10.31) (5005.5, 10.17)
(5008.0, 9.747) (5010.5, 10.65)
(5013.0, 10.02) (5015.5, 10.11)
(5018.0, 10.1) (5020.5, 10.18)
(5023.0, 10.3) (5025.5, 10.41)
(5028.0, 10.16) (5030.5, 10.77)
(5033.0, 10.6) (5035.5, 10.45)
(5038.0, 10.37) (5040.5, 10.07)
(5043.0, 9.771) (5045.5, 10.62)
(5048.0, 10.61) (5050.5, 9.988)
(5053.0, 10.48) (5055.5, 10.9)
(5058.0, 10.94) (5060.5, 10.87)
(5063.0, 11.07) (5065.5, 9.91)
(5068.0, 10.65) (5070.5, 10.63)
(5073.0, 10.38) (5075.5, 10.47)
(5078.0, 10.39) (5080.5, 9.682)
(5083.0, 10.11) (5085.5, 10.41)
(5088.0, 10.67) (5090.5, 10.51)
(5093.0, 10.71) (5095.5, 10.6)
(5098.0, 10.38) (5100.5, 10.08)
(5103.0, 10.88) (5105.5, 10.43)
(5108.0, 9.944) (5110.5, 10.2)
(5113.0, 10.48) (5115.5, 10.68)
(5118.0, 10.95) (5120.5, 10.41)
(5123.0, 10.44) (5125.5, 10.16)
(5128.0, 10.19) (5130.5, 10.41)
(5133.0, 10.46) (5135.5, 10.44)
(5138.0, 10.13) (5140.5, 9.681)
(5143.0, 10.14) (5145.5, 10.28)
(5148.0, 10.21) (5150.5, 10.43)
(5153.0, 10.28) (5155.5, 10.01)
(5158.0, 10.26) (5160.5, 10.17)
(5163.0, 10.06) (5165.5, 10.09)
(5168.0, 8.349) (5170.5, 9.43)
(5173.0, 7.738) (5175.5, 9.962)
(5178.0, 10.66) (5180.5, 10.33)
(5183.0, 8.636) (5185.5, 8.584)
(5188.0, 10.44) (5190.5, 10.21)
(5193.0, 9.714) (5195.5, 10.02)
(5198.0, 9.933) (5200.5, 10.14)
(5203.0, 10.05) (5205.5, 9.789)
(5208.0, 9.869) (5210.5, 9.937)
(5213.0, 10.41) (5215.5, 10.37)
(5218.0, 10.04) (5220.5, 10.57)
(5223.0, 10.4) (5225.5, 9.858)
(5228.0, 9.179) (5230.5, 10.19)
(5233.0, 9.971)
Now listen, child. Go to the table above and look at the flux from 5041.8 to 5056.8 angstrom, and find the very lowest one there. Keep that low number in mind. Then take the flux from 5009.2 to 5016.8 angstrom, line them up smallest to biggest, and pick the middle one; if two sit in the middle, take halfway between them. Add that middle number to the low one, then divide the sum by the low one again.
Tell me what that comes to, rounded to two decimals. 2.03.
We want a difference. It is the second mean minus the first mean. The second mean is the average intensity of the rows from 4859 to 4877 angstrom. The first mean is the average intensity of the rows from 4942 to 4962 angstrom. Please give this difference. -1.5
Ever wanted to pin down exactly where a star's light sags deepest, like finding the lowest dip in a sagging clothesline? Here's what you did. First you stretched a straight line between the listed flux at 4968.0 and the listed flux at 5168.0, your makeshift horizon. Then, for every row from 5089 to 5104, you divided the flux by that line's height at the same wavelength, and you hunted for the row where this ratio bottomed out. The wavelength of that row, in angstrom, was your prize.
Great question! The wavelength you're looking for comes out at 5100.5 angstrom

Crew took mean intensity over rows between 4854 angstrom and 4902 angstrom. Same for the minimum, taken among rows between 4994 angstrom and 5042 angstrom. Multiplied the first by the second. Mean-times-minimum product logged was 98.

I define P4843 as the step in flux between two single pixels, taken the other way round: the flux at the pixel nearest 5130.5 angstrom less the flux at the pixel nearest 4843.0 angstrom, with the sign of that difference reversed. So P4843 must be 0.3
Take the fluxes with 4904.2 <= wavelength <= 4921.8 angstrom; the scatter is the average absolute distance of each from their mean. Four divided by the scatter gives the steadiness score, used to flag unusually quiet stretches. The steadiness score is 15.5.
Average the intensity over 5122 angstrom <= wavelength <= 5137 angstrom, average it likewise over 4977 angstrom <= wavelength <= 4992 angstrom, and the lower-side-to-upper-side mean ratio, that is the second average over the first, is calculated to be 0.99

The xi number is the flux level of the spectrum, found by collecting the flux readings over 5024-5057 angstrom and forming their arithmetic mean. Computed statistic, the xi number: 10.40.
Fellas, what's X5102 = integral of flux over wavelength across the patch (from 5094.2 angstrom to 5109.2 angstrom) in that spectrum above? 155.8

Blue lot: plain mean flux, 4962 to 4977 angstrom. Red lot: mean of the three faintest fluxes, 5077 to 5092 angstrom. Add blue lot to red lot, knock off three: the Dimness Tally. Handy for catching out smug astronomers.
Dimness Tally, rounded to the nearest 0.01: 17.68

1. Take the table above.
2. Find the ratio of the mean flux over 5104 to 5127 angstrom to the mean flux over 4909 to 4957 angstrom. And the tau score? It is 0.978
